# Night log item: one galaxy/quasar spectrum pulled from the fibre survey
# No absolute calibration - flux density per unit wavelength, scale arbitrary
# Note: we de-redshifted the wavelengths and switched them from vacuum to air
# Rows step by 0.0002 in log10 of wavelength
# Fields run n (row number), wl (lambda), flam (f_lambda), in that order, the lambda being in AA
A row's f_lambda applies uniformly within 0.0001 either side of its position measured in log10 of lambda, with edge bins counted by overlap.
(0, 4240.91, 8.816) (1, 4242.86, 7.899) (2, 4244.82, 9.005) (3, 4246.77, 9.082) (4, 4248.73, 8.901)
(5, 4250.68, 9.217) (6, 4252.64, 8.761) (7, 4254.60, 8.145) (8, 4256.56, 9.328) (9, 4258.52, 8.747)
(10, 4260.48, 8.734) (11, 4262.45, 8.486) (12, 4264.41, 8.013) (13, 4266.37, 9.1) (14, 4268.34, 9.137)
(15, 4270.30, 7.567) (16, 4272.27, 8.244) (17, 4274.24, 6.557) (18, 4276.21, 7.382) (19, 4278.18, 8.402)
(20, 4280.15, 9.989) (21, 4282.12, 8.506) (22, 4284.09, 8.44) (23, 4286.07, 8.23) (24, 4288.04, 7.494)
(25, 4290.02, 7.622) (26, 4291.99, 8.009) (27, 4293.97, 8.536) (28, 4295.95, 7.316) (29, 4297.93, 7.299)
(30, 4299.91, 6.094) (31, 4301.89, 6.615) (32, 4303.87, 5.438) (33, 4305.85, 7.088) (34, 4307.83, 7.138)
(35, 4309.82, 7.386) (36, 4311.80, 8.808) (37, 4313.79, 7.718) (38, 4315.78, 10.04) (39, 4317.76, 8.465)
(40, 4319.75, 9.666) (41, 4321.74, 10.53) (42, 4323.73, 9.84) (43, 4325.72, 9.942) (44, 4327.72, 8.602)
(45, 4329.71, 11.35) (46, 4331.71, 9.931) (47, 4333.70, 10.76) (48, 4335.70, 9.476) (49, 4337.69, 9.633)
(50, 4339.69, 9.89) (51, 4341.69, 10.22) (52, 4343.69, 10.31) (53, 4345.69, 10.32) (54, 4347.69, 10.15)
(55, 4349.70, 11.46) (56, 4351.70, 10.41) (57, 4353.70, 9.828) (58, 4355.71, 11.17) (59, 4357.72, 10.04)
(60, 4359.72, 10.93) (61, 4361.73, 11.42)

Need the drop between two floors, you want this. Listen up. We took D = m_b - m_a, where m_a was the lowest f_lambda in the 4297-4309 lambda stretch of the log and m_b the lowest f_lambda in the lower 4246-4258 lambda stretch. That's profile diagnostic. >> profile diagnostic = 2.7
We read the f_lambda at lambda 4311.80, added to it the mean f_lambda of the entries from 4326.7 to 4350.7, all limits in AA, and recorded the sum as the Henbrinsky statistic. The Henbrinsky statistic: 19.0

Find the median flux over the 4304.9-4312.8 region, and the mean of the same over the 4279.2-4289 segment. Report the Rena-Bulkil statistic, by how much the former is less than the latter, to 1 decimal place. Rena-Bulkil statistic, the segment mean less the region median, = 1.3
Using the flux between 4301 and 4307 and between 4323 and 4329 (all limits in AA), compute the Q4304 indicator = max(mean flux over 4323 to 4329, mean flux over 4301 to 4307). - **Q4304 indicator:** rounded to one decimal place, 9.5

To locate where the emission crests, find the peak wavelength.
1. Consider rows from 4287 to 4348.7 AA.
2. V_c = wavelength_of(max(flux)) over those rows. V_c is 4329.71 AA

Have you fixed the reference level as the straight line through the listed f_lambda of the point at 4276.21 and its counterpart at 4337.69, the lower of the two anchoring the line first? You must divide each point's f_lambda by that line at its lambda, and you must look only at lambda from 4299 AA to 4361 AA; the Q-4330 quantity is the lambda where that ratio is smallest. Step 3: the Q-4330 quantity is 4303.87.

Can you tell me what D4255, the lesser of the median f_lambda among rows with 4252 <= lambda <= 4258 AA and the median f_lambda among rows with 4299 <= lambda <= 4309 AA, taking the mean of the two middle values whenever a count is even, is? 6.6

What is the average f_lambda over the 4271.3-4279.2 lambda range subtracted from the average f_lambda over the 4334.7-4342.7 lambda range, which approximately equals 2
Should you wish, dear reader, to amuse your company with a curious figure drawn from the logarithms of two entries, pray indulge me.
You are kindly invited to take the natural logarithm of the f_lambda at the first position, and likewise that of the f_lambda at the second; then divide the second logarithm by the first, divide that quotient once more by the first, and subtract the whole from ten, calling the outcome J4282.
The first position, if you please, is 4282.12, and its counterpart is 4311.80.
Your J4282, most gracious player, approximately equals 9.525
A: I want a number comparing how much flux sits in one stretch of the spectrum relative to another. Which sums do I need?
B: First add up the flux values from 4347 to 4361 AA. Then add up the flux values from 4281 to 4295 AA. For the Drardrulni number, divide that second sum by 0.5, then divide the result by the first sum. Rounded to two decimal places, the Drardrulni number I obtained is 1.54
